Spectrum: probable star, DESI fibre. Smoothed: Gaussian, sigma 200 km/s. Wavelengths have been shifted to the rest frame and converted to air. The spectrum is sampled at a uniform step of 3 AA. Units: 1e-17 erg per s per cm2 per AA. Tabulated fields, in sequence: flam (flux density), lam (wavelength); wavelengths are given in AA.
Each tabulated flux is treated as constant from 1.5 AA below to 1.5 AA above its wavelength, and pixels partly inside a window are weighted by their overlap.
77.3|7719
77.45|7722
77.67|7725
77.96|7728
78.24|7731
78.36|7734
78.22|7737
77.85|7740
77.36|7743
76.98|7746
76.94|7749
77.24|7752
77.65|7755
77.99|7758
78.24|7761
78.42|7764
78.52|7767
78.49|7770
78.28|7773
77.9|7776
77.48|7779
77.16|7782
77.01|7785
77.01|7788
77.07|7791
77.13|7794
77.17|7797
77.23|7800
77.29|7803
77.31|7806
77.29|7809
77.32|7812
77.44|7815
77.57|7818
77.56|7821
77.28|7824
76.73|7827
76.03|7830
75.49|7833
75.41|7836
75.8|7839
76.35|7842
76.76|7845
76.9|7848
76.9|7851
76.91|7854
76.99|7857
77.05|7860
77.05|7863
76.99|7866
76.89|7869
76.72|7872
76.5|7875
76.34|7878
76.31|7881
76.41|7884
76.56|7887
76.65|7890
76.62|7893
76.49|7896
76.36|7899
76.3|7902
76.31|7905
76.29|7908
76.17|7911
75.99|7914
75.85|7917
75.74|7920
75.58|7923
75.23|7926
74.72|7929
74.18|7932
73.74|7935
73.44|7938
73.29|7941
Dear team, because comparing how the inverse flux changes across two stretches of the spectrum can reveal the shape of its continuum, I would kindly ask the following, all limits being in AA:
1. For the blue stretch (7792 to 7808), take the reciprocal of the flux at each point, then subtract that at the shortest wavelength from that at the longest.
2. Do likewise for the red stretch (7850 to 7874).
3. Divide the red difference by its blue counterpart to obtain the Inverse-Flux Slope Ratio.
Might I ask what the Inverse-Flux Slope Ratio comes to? -1.0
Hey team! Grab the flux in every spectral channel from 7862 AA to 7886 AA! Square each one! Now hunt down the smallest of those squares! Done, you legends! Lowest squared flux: 5823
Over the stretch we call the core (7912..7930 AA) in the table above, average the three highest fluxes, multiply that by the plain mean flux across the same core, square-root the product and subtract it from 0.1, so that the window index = -75.6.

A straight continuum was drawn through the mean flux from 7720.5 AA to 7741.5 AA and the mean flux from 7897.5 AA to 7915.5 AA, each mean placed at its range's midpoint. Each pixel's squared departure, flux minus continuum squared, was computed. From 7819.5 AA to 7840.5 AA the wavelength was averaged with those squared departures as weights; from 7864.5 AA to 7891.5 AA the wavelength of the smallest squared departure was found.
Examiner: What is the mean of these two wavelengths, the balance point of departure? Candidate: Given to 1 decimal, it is 7854.6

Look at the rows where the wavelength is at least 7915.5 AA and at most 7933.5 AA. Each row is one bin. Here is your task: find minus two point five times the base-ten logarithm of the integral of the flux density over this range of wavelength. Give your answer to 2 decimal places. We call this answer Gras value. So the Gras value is -7.83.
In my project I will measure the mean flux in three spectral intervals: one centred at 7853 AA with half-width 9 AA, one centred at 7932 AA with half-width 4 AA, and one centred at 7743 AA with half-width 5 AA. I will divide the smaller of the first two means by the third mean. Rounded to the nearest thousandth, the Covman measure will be 0.959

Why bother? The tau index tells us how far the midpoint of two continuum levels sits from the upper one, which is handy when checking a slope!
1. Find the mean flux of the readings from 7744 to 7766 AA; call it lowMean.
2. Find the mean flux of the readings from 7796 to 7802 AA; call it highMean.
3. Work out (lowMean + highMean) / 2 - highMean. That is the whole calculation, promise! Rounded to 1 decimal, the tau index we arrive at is 0.2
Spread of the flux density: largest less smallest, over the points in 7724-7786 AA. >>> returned 1.58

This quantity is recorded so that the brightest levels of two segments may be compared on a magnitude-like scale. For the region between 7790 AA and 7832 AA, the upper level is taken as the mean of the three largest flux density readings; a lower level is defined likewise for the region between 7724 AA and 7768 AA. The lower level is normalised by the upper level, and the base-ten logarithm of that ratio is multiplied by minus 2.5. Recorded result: -0.013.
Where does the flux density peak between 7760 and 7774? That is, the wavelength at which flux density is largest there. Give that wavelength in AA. 7767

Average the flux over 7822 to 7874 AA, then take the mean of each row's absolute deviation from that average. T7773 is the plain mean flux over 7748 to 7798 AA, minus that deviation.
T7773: 77.2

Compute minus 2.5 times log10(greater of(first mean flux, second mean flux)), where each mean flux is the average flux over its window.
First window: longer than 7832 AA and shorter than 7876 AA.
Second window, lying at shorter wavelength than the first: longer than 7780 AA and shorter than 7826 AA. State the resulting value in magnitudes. -4.72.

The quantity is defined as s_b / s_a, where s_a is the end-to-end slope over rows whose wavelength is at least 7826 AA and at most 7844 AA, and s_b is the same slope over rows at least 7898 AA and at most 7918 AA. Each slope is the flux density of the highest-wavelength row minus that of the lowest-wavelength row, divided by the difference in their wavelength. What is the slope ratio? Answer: 1.1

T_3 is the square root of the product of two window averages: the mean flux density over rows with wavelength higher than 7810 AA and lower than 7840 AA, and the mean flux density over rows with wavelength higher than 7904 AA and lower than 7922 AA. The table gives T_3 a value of 76.4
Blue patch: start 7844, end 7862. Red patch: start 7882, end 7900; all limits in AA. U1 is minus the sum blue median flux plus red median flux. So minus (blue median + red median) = -153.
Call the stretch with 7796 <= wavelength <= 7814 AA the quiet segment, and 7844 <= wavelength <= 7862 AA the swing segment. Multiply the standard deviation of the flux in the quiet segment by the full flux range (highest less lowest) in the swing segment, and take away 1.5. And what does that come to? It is -1.48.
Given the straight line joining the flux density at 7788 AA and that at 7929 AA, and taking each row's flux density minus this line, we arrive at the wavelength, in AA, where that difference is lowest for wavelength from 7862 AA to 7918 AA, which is 7878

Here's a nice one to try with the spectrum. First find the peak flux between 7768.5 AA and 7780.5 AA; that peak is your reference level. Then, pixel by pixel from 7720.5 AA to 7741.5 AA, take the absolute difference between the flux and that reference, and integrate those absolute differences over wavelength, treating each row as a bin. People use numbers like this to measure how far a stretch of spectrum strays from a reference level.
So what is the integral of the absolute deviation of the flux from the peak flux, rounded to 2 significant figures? 11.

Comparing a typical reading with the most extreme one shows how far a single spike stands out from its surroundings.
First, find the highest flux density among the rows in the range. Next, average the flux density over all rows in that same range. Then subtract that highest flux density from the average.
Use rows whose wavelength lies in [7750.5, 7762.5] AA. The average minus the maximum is -0.46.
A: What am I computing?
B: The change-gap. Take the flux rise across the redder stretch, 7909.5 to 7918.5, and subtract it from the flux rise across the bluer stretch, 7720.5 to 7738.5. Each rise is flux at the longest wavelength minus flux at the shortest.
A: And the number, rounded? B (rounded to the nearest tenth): 1.1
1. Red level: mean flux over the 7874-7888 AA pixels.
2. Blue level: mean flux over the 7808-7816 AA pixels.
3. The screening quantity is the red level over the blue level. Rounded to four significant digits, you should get 0.9880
